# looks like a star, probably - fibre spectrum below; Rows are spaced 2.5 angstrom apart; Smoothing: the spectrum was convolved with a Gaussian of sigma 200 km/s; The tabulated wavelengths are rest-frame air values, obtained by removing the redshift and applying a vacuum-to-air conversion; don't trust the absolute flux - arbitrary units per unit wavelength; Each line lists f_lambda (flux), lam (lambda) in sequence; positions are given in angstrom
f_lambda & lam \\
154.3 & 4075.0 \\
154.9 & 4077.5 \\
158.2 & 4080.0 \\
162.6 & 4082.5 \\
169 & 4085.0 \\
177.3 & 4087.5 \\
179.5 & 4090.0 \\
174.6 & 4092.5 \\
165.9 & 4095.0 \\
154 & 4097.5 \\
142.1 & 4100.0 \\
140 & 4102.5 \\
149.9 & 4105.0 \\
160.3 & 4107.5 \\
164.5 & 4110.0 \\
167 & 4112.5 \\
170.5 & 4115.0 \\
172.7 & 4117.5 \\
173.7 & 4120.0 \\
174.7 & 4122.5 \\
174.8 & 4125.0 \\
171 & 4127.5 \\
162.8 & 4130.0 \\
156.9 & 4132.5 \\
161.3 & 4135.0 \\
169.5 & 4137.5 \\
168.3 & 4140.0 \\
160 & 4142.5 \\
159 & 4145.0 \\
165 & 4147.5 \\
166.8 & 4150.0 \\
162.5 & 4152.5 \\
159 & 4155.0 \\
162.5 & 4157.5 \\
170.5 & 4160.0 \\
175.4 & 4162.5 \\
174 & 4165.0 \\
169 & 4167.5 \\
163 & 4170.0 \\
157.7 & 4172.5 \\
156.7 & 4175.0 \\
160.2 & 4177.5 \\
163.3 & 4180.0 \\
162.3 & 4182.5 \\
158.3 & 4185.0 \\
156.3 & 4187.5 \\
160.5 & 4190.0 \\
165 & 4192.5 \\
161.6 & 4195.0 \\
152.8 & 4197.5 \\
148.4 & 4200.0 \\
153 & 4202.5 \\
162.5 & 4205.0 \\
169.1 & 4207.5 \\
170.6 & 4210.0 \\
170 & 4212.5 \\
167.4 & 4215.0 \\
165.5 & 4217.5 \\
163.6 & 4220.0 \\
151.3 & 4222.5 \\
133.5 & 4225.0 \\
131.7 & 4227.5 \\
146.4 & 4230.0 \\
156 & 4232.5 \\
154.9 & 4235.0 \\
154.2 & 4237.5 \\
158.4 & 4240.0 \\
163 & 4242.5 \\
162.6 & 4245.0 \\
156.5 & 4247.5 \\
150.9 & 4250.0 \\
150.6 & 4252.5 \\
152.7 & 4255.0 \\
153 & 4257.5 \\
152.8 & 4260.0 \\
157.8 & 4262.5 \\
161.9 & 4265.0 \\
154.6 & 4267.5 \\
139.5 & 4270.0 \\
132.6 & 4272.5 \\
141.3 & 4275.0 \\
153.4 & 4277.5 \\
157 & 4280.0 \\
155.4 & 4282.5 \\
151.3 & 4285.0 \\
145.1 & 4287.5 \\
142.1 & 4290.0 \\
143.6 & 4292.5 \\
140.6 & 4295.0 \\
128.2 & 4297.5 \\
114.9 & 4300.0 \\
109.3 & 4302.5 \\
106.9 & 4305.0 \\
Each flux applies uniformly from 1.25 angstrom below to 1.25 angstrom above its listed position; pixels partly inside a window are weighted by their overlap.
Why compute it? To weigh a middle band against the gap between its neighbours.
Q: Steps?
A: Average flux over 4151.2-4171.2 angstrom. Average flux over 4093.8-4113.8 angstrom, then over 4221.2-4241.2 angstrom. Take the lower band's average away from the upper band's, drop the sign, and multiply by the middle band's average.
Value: 1196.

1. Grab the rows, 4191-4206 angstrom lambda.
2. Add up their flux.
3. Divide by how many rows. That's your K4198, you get 157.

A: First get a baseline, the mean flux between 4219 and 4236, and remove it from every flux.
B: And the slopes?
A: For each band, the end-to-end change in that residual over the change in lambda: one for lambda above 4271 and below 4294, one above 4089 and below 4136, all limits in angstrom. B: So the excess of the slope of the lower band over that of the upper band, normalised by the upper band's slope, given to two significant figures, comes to -1.7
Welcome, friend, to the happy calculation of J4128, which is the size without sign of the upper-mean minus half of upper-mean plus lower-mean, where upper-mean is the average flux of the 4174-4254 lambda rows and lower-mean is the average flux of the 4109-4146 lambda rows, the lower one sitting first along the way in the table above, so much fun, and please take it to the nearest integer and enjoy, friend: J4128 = 5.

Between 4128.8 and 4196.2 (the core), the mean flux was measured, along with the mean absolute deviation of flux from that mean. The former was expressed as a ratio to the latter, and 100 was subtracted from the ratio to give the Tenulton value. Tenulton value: -60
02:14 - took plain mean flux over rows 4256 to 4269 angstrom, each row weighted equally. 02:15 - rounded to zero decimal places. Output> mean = 156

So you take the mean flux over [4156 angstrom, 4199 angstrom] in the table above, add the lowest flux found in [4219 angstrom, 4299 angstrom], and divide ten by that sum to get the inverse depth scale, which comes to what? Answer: 0.0344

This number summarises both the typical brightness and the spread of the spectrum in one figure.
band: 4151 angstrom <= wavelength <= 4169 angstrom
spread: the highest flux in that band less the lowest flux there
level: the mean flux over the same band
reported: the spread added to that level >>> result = 184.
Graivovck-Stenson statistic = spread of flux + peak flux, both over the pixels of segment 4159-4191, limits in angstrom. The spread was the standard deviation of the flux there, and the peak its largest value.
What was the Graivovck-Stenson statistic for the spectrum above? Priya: 182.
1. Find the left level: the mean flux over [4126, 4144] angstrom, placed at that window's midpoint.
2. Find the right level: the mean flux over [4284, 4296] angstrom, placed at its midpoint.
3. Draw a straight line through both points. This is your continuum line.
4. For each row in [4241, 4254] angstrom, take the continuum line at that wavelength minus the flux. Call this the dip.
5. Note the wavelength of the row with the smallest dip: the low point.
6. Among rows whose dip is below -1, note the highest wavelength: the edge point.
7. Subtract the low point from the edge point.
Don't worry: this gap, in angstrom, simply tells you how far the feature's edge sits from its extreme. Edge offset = 10.0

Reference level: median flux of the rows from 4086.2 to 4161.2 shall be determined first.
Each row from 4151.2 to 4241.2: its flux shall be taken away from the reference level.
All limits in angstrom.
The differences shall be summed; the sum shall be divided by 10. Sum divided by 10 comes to 21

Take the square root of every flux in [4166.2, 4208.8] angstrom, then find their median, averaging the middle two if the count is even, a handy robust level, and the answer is 12.7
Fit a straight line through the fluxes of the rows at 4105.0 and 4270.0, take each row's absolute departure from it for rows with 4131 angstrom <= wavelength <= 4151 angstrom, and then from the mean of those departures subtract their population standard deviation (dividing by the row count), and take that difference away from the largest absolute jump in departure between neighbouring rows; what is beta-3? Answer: -3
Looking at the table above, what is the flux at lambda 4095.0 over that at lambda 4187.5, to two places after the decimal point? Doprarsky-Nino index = 1.06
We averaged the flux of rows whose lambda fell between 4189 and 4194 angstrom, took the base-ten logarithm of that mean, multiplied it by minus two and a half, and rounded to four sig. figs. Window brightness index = -5.529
